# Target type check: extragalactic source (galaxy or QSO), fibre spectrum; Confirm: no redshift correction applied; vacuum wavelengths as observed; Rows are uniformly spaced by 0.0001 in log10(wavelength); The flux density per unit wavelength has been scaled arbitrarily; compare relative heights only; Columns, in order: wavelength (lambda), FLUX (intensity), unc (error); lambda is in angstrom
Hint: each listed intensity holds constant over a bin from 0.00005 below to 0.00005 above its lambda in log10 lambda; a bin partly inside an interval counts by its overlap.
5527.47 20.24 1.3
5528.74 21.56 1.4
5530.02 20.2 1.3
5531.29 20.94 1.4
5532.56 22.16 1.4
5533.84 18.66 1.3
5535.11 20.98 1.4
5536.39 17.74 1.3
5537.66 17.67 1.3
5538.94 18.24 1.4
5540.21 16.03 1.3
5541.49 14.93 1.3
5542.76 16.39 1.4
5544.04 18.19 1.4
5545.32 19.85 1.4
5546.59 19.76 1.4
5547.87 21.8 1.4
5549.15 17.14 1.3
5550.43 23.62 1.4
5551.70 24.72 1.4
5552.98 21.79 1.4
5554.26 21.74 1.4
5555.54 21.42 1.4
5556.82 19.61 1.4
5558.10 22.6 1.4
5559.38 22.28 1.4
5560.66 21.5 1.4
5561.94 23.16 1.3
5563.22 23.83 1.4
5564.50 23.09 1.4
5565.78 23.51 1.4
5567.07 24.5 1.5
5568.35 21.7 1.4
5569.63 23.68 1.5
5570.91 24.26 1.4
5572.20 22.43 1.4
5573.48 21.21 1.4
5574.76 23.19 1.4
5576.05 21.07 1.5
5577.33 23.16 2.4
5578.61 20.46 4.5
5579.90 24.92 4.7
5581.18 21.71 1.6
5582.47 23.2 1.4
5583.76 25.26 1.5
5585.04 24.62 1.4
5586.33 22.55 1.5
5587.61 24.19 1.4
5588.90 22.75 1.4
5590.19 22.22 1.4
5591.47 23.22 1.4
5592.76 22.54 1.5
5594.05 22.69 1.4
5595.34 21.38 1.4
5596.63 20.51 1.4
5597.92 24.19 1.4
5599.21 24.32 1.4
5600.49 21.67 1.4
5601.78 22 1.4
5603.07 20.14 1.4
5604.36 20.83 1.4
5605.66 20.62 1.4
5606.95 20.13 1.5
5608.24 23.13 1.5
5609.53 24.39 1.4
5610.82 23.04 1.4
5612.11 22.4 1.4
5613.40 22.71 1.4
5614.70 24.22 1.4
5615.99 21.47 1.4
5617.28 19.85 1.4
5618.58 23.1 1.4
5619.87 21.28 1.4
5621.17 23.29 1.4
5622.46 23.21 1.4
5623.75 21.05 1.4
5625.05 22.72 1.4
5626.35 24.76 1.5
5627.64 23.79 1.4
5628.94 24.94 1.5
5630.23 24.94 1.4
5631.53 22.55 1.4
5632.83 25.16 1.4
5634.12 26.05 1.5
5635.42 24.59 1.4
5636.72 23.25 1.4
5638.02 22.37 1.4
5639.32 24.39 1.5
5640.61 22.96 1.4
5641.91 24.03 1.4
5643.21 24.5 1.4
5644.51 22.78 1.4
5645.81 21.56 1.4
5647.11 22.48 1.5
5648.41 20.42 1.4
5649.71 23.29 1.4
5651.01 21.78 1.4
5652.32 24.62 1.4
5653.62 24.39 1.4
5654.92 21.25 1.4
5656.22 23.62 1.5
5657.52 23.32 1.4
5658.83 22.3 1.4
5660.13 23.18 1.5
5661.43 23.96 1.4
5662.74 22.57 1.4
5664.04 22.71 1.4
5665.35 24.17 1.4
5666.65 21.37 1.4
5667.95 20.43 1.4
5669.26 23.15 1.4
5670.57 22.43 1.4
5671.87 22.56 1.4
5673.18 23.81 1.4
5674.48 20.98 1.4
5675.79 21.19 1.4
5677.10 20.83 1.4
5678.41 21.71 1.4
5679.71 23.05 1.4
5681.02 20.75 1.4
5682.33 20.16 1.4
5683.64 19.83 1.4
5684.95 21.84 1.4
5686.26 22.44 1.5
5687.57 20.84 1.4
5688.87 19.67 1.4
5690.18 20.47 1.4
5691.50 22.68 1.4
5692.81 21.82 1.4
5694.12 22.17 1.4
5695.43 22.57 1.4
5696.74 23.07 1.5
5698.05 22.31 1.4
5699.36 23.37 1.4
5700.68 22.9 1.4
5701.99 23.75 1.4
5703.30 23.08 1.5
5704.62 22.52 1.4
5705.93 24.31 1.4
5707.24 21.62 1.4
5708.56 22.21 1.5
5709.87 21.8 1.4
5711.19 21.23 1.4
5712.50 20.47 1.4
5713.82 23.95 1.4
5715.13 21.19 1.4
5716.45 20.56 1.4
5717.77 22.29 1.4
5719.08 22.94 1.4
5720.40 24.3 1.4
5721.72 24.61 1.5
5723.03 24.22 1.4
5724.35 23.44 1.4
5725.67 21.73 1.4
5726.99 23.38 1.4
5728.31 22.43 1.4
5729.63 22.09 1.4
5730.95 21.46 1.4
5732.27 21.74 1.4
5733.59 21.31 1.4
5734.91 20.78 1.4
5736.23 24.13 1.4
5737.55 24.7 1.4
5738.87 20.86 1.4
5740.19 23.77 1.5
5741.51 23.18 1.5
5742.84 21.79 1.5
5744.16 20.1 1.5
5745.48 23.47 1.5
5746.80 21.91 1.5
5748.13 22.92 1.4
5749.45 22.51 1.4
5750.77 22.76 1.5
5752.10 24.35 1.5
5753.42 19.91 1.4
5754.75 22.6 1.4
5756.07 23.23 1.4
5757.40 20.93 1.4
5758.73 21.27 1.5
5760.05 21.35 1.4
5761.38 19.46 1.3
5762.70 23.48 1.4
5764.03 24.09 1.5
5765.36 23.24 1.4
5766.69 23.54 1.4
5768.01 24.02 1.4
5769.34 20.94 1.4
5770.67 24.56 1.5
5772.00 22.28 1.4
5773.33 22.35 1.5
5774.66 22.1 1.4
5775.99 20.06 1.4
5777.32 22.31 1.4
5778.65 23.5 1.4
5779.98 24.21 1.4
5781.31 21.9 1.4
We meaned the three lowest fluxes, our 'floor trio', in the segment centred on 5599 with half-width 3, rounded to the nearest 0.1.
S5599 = 21.4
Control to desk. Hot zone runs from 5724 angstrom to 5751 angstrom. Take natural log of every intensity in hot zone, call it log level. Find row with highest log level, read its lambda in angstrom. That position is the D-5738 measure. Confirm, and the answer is 5737.55 angstrom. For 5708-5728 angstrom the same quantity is 5721.72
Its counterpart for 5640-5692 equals 5652.32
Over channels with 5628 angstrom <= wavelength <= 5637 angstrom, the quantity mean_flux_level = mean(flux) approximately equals 24.5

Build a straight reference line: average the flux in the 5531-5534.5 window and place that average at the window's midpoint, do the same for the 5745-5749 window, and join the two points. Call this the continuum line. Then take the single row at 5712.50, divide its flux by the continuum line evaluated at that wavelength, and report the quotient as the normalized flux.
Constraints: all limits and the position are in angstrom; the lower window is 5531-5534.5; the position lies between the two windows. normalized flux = 0.91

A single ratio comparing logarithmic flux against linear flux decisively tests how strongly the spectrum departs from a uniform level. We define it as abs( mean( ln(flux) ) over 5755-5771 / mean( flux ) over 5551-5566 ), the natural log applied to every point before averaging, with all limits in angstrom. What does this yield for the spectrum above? 0.139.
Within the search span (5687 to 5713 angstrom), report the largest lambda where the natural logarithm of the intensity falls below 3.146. 5712.50 angstrom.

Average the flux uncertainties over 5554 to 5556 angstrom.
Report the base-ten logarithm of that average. 0.146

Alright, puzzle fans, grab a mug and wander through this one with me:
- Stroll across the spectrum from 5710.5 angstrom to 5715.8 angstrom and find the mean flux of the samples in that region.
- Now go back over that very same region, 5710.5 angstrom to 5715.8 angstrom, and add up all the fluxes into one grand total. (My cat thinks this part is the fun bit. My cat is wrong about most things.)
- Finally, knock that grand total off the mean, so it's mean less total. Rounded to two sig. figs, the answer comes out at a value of -65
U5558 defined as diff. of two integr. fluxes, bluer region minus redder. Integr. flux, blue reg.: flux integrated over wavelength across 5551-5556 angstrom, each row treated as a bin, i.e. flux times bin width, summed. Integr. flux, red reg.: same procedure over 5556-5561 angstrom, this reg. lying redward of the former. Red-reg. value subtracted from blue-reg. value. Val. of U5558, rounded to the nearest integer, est 5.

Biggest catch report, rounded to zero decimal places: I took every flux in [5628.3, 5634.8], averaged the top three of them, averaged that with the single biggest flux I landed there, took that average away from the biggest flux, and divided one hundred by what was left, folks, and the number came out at 300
